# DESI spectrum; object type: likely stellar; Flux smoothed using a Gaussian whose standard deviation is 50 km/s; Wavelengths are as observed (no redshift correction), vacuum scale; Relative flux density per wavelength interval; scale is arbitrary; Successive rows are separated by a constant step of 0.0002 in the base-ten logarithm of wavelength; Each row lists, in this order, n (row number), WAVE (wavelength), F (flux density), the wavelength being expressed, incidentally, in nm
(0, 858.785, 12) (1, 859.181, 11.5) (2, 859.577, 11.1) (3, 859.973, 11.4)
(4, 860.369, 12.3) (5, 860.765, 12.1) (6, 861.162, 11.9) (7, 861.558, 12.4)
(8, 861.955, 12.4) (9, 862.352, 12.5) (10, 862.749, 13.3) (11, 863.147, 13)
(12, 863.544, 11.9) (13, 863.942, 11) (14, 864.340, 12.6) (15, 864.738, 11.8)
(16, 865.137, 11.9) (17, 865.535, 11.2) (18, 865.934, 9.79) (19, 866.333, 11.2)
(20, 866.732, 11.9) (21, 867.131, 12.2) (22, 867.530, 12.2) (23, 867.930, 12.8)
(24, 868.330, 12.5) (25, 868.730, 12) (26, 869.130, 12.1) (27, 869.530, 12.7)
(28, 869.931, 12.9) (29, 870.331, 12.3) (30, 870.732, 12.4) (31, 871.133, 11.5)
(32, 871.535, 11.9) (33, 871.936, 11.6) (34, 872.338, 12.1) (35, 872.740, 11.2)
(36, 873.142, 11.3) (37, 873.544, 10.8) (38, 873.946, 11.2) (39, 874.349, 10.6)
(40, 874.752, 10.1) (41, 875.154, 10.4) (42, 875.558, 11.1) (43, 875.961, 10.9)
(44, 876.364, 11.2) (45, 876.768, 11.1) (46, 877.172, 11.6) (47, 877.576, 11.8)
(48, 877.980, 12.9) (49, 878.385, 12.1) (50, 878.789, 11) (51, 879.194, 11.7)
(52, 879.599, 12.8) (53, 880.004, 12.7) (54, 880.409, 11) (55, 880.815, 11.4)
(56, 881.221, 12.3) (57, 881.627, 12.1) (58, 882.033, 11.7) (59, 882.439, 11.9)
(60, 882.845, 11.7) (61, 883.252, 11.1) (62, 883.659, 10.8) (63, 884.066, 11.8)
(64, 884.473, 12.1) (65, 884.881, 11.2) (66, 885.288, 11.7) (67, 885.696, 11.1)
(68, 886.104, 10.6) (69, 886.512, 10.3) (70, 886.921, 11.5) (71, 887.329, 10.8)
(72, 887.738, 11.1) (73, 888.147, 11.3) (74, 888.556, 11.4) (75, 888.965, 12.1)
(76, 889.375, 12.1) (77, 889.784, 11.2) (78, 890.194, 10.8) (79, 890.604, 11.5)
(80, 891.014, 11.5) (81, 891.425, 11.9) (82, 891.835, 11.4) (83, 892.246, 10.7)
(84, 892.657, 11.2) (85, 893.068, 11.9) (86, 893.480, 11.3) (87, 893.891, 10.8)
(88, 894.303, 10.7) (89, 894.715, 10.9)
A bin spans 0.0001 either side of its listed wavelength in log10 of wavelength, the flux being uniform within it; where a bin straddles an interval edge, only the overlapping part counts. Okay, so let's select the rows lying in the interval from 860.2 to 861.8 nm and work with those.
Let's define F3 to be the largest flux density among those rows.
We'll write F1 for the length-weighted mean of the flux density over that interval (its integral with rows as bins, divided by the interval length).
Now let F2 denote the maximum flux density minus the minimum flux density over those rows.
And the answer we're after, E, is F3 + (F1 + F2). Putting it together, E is 25.1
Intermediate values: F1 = 12.2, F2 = 0.5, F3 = 12.4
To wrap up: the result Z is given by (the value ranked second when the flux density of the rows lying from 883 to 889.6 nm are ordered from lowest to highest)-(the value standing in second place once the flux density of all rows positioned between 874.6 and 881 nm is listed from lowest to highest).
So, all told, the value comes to 0.20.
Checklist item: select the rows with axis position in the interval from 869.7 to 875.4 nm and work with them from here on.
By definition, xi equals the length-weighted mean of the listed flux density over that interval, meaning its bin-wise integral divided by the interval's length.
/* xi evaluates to 11.5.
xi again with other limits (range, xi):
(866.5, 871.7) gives 12.3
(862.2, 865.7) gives 12.1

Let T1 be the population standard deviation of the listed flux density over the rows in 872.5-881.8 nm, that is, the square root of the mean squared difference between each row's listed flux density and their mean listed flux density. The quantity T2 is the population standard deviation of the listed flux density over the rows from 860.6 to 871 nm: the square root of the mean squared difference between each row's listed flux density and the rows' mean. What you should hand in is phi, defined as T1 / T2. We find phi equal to 1.0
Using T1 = 0.74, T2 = 0.71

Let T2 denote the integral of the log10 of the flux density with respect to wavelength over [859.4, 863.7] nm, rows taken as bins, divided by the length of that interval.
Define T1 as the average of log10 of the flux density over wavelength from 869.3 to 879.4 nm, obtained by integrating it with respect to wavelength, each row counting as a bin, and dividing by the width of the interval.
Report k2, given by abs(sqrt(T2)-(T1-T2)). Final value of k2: 1.07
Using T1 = 1.06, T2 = 1.09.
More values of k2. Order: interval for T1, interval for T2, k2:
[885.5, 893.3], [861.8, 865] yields 1.08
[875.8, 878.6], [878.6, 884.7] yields 1.04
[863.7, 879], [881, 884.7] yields 1.04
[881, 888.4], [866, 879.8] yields 1.04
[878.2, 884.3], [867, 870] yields 1.07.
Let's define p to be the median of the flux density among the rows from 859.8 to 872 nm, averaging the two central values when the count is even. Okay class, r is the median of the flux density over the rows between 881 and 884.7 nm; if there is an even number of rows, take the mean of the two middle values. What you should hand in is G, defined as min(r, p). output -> 11.8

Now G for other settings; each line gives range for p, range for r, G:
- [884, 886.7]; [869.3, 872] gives 11.2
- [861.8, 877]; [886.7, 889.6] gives 11.4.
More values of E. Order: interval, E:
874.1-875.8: 22.7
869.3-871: 26.0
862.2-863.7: 27.4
